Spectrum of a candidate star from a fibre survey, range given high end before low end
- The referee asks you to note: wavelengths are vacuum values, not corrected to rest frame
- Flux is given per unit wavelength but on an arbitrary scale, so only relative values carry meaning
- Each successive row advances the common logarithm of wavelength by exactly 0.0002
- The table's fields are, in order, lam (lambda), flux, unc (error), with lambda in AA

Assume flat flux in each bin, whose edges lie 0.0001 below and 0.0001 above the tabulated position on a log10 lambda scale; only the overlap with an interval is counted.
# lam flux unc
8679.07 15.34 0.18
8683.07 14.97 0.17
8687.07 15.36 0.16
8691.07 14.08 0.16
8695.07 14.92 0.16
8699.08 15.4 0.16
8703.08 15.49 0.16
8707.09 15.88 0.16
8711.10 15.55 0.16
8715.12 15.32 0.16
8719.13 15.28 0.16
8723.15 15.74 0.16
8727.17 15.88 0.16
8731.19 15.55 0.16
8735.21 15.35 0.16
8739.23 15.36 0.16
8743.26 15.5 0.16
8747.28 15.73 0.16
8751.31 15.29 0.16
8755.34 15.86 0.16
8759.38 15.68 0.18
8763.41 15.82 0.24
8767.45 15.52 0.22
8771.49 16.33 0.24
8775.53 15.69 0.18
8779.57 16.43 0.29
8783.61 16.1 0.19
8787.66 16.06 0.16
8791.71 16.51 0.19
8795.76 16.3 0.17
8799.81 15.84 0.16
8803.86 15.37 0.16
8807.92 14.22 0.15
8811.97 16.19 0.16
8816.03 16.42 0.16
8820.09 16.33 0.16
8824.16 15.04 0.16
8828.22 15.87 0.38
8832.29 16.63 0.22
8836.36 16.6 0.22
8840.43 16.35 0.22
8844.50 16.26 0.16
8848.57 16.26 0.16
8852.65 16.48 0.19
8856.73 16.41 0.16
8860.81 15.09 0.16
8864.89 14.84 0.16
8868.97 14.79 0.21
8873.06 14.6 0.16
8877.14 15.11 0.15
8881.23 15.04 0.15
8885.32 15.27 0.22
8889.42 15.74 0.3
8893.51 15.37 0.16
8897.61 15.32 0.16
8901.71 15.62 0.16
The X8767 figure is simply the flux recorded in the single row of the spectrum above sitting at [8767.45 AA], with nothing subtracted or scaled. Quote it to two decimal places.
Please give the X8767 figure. 15.52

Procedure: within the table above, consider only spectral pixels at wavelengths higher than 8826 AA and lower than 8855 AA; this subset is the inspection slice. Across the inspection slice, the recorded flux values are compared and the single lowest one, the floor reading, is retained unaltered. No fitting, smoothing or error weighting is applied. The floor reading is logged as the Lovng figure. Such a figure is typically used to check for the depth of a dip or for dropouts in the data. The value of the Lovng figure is 15.87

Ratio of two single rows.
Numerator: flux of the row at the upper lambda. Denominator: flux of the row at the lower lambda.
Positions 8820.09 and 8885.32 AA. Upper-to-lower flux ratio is 0.94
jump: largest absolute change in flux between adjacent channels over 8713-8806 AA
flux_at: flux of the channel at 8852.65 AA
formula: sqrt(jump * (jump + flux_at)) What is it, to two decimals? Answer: 3.74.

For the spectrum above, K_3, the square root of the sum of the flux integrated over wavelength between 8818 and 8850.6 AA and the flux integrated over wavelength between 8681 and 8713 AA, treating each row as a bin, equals 31.8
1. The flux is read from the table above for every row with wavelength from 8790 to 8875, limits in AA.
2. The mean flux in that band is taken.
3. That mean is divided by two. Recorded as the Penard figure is 7.91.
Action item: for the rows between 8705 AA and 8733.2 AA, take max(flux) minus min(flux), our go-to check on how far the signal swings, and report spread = 0.6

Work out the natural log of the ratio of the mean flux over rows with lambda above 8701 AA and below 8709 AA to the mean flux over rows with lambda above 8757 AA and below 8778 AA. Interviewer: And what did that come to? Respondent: -0.008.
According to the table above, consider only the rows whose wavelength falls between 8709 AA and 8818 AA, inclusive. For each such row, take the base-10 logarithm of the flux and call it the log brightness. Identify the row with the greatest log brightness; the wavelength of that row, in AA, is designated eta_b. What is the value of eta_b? 8791.71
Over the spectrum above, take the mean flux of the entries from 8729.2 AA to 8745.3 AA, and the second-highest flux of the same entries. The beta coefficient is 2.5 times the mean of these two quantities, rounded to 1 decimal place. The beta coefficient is 38.7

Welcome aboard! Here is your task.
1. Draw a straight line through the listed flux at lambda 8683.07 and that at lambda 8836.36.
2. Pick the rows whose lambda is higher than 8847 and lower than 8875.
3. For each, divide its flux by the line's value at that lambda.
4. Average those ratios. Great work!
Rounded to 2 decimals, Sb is 0.92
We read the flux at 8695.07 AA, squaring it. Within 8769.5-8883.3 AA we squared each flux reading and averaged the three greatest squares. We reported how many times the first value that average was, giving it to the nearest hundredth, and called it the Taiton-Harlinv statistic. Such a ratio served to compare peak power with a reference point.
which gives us 1.23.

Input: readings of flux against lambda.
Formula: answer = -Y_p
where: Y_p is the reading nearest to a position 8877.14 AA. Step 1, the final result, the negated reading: -15.1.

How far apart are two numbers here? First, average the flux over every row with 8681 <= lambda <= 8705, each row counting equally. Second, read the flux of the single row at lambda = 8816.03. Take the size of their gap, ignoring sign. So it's 1.4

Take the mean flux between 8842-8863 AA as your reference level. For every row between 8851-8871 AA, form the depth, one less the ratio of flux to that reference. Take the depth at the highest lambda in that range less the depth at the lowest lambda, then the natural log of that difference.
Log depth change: -2.25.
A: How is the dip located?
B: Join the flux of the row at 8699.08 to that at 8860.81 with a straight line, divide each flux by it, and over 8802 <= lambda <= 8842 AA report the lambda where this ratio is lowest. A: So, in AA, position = 8807.92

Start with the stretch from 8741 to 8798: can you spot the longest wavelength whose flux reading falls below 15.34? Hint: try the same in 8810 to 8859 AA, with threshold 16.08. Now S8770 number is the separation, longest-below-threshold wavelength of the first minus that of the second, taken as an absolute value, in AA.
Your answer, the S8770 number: 76.9 AA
